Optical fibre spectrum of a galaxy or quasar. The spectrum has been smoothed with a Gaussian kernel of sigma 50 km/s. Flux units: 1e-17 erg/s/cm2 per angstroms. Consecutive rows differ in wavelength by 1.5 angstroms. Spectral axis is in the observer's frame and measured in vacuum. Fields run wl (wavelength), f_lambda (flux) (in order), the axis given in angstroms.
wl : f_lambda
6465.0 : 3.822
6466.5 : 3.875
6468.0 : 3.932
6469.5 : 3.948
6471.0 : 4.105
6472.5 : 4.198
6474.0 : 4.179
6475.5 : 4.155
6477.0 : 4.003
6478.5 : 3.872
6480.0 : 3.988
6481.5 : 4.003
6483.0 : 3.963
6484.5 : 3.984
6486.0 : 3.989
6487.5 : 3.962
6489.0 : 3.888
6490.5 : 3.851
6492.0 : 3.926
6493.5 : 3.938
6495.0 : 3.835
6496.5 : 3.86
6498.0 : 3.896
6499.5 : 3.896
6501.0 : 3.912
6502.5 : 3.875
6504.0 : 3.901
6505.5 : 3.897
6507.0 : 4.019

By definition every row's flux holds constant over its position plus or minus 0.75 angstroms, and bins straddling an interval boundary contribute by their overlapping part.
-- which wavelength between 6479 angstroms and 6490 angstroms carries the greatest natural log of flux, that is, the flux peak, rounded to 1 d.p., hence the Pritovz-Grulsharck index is 6481.5 angstroms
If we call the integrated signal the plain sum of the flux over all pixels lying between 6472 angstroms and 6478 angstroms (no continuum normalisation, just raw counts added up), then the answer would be 17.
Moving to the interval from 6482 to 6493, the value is 28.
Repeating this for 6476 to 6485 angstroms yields 24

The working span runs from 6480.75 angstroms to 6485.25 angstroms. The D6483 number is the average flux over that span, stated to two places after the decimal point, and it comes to 3.98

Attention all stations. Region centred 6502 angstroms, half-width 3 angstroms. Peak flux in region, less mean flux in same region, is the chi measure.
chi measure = 0.016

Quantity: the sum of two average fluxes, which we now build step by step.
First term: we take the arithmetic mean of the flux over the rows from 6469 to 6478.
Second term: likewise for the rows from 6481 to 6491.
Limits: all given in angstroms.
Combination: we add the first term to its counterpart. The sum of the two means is 8.05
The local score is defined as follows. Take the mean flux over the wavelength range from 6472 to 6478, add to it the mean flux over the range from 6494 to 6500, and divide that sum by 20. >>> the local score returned 0.400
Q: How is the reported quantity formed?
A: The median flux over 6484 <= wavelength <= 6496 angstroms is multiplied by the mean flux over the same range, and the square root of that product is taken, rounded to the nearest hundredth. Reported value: 3.93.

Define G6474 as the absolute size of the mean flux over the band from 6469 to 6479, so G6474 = 4.07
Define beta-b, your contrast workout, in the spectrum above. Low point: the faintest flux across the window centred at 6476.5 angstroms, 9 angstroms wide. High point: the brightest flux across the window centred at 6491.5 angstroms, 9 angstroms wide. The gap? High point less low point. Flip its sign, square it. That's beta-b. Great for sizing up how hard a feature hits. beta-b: 0.008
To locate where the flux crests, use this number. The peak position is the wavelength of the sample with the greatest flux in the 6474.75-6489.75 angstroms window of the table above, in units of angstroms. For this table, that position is 6475.5 angstroms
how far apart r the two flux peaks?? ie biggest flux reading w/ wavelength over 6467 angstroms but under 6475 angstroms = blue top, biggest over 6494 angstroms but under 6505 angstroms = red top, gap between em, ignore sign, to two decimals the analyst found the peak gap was 0.29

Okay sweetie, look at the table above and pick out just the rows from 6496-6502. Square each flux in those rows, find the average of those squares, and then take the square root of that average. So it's 3.89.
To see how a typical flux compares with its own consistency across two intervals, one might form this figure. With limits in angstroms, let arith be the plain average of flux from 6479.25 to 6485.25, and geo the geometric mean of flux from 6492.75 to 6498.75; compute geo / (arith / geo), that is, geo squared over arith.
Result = 3.78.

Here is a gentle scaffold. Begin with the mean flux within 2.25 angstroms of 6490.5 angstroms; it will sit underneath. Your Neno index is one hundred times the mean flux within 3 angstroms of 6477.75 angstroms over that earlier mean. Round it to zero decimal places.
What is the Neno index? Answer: 103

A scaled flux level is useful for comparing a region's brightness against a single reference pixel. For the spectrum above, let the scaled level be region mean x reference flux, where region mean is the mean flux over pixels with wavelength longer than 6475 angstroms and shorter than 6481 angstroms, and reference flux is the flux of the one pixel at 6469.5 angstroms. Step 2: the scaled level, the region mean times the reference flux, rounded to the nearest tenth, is 15.8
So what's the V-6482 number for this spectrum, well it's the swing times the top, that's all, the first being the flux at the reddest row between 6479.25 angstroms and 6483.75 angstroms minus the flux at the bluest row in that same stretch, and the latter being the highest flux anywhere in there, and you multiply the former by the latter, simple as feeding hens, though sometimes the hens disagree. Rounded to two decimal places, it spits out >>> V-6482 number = -0.10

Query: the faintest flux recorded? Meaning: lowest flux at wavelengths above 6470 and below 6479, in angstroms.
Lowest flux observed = 3.872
